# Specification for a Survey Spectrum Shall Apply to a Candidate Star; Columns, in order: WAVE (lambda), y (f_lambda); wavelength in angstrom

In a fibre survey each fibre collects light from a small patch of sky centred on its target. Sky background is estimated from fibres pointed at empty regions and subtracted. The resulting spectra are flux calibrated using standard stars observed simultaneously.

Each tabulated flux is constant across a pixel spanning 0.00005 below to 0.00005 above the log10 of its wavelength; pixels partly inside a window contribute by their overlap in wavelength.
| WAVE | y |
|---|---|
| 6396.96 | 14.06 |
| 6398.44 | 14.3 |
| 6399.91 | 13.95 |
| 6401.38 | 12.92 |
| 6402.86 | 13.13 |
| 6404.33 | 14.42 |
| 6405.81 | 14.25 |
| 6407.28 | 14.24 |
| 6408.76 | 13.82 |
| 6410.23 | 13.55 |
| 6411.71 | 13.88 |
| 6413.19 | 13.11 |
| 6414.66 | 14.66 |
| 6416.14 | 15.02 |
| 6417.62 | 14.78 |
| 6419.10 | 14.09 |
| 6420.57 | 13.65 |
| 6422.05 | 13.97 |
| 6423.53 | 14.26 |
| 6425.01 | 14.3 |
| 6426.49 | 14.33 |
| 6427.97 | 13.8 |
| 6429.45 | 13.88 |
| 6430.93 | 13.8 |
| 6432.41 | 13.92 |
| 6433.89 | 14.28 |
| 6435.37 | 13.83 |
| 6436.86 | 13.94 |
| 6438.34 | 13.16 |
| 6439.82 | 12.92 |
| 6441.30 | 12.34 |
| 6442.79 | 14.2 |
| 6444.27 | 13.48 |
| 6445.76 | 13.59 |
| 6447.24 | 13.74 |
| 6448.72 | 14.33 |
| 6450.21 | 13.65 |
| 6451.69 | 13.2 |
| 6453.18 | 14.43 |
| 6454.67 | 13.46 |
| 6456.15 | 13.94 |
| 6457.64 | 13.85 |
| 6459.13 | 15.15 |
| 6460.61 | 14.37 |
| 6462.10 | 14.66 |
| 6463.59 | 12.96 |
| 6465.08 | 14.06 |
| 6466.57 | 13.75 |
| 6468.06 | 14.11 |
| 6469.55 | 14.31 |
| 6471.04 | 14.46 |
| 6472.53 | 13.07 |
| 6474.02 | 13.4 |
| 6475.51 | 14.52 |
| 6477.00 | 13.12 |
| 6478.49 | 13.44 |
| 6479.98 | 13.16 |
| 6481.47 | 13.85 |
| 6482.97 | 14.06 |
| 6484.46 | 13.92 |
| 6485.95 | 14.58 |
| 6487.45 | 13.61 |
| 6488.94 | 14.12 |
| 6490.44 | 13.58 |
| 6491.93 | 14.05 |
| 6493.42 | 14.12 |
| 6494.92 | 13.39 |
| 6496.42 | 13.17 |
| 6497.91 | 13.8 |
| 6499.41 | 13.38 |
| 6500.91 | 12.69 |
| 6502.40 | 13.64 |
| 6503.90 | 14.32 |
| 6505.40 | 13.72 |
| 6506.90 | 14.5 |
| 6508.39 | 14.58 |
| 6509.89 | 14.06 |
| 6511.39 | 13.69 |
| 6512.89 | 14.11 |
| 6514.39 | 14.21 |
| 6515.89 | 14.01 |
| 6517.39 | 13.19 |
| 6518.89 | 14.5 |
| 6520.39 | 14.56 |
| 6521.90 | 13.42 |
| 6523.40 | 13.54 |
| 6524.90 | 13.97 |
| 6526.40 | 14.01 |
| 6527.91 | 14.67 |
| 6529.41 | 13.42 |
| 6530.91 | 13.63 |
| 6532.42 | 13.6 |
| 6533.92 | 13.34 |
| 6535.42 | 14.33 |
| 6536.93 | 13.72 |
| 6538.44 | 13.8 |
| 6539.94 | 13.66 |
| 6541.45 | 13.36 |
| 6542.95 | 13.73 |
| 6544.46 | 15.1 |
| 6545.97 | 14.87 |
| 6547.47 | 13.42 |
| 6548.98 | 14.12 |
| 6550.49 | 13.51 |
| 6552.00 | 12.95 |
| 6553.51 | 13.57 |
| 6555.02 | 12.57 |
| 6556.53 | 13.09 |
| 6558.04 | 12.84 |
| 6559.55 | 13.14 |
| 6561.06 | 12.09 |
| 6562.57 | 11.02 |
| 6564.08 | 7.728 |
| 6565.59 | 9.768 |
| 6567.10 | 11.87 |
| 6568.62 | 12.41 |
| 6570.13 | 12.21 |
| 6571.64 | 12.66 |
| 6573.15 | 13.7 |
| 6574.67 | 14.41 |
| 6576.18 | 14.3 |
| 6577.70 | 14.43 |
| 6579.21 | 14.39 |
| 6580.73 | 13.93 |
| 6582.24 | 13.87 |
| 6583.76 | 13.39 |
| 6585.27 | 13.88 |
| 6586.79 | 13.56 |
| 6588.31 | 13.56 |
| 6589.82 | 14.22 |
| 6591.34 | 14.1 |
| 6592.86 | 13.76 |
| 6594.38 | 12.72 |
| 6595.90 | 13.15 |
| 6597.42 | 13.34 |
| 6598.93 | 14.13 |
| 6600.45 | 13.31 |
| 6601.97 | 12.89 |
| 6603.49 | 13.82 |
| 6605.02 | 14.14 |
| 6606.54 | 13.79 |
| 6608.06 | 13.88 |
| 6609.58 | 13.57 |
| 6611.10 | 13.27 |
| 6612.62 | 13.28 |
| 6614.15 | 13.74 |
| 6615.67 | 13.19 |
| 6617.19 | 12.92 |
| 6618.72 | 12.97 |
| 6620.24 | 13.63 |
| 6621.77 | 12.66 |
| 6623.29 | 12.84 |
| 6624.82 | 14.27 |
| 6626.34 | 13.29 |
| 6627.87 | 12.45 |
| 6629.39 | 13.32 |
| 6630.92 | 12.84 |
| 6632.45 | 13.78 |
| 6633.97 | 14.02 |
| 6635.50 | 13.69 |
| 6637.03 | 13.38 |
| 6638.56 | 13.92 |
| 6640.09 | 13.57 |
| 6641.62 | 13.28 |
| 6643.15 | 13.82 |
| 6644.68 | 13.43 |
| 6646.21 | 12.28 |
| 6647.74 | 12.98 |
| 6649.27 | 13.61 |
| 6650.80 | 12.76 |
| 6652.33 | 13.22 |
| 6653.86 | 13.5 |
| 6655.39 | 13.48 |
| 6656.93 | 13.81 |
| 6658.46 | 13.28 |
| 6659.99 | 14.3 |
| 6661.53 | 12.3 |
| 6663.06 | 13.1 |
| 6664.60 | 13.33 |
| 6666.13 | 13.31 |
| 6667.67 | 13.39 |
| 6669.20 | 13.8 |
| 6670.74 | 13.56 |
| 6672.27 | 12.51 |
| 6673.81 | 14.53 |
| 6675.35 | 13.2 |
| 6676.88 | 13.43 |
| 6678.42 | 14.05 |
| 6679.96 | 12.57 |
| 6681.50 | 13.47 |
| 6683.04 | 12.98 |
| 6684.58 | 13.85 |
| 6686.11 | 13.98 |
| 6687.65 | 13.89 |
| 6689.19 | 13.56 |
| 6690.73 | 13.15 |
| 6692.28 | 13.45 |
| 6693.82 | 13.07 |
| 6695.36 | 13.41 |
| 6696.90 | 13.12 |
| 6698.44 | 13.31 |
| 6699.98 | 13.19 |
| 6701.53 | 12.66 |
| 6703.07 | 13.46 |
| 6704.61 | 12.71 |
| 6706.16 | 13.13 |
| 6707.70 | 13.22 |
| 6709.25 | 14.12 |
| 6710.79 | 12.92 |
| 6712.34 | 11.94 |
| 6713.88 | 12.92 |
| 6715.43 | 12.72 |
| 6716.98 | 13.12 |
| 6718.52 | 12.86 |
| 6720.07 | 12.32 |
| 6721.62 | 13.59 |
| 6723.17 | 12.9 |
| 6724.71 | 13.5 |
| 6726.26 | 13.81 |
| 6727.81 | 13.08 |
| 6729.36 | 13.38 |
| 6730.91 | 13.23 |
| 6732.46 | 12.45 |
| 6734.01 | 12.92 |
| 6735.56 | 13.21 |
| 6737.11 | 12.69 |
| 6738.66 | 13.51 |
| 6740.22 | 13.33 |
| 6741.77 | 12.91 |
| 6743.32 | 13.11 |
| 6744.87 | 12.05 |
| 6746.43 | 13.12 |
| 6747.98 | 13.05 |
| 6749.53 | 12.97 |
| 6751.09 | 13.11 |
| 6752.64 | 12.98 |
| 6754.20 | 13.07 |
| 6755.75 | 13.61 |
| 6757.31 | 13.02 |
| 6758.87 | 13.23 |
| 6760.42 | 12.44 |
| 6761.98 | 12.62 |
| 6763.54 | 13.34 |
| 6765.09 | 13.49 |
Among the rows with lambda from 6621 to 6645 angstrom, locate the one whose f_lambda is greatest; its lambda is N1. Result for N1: 6624.82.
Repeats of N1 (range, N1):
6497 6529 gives 6527.91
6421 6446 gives 6426.49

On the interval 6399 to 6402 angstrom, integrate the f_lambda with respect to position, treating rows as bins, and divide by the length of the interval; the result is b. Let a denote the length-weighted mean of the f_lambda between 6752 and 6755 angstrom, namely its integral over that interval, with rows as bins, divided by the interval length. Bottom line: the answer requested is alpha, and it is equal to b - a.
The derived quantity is 0.5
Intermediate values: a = 13.0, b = 13.5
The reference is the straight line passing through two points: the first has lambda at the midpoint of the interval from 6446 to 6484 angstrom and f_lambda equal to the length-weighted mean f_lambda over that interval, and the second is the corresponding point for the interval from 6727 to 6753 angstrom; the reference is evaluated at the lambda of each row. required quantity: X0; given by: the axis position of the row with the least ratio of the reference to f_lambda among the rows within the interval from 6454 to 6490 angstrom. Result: 6459.13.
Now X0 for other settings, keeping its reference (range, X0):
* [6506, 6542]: 6527.91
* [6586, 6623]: 6589.82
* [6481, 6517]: 6508.39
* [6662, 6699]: 6673.81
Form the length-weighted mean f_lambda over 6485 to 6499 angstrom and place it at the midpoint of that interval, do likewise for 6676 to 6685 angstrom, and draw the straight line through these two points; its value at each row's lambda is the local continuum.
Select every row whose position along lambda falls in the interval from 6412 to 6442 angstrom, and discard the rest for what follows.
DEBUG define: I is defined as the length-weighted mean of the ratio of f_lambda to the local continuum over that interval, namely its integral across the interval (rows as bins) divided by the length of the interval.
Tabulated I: 1.00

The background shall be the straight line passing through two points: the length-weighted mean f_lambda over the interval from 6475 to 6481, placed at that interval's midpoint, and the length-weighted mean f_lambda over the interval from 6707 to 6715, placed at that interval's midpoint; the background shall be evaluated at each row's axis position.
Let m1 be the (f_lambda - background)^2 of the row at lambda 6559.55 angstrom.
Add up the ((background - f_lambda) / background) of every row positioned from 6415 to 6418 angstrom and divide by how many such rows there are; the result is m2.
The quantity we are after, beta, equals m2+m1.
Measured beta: -0.04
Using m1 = 0.05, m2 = -0.088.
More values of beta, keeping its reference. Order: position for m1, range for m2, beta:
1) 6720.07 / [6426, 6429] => 0.41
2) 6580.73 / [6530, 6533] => 0.37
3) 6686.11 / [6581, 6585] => 0.82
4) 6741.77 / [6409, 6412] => 0.00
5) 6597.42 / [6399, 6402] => 0.03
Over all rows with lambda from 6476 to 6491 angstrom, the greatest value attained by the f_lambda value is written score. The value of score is 14.58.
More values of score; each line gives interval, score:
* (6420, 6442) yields 14.33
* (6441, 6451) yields 14.33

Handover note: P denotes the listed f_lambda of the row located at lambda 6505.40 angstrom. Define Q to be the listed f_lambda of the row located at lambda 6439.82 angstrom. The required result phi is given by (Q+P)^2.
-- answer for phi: 710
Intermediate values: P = 13.72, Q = 12.92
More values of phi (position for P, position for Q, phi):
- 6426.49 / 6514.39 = 815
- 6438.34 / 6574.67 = 760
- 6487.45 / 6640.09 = 739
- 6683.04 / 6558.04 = 667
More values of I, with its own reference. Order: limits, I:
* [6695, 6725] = 0.98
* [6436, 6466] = 0.99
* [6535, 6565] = 0.96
